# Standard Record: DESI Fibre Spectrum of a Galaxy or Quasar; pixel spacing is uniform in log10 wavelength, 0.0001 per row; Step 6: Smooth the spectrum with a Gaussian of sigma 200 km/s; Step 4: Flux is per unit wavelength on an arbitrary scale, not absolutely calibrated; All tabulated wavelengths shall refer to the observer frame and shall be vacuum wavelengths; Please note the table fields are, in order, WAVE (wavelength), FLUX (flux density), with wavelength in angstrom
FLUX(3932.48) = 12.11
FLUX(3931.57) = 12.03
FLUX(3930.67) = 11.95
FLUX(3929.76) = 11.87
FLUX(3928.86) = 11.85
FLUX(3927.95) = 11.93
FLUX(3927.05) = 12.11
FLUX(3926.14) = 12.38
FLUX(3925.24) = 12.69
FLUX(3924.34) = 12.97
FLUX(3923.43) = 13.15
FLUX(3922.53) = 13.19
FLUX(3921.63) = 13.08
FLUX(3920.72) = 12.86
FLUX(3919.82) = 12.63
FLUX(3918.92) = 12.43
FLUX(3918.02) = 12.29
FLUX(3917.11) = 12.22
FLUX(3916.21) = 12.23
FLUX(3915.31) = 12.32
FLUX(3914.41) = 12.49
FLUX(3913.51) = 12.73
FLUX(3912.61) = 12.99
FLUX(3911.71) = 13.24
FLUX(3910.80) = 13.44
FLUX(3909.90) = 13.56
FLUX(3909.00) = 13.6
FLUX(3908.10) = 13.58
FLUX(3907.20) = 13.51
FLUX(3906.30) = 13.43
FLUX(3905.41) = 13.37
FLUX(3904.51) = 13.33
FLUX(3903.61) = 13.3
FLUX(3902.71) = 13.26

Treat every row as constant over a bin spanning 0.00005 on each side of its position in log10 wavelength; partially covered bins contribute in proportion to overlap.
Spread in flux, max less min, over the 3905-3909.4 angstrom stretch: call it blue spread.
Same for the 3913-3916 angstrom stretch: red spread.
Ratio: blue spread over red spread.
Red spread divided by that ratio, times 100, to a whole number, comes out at 73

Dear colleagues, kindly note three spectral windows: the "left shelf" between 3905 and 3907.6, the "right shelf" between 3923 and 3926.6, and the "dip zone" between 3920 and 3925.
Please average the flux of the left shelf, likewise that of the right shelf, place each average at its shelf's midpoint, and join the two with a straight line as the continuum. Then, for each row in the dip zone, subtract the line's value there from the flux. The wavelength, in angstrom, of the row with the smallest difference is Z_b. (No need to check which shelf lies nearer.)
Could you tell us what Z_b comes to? 3920.72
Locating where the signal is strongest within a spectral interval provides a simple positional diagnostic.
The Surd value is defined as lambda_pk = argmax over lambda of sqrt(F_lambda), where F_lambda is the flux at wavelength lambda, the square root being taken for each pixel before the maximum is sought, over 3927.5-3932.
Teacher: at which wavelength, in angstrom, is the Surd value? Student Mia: 3931.57 angstrom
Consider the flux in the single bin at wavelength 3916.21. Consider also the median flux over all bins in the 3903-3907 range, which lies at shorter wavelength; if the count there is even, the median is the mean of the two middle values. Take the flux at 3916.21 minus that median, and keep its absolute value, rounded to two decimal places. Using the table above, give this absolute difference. 1.12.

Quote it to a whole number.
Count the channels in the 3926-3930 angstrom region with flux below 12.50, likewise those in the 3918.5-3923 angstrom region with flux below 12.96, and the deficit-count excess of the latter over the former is -2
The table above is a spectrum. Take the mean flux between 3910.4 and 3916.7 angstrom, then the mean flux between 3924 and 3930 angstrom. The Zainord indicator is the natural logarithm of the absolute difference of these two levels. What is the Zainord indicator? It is -0.7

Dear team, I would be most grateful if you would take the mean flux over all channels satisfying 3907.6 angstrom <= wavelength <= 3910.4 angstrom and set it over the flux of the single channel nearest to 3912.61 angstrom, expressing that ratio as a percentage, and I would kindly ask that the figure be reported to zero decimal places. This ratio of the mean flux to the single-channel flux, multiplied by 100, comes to 105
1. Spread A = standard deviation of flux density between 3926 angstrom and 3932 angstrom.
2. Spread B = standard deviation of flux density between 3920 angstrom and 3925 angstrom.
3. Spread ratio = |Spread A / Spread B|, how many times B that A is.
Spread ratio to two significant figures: 1.4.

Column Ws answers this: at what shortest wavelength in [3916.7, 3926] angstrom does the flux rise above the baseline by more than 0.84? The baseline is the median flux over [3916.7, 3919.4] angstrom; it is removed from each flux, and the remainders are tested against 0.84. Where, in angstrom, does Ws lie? 3922.53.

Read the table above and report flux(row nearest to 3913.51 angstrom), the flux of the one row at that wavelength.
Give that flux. 12.73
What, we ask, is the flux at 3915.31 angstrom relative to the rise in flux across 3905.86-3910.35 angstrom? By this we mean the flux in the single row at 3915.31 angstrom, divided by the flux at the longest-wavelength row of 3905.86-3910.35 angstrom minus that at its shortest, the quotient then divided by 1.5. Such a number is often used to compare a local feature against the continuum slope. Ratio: 63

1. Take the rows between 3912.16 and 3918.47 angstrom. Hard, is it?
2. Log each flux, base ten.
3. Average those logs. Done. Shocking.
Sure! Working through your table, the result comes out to 1.096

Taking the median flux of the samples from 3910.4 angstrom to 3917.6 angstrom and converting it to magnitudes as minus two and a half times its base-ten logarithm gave -2.75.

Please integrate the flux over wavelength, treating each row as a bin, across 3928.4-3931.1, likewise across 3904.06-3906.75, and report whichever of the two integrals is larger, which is 36.1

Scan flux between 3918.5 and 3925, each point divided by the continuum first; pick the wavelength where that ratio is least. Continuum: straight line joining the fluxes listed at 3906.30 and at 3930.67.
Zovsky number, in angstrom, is 3918.92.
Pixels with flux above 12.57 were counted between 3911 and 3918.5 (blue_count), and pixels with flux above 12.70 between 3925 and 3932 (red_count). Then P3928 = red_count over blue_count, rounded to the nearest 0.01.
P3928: 0.00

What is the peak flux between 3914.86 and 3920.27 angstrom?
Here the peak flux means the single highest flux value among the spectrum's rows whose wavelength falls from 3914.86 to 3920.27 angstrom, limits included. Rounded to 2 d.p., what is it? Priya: 12.63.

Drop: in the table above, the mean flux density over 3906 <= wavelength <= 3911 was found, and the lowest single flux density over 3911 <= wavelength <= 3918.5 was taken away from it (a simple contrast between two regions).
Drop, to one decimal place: 1.3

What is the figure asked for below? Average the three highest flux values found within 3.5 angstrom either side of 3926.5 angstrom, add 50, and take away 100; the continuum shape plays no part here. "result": -37.1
